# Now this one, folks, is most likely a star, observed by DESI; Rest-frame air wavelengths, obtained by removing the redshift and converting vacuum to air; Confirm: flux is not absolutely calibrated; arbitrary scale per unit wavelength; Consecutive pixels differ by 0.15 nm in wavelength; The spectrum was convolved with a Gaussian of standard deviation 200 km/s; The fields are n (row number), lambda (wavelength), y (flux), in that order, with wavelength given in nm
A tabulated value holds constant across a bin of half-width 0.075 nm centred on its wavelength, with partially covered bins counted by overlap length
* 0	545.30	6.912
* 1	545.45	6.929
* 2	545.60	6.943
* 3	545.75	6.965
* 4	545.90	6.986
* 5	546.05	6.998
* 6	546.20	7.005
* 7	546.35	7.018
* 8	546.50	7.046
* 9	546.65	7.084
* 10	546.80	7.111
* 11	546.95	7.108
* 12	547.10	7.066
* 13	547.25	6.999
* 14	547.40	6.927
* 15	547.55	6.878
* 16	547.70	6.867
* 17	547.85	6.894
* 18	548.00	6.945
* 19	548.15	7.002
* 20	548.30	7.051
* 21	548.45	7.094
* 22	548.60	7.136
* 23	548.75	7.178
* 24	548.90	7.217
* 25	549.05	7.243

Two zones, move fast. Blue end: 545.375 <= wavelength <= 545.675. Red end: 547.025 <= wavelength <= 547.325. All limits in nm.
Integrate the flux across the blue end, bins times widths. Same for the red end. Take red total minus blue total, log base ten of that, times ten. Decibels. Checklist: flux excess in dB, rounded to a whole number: -15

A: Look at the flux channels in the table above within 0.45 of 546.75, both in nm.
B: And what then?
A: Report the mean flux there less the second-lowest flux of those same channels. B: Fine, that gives 0.026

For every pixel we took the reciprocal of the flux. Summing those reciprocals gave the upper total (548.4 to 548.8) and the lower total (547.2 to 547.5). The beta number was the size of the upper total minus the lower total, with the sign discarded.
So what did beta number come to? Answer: 0.13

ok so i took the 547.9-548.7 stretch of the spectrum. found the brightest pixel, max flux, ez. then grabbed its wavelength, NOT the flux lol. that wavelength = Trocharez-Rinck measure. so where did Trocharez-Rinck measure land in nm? 548.60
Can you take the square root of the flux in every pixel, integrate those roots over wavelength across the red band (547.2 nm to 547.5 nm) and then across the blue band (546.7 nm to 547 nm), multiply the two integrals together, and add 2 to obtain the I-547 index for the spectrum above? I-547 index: 2.6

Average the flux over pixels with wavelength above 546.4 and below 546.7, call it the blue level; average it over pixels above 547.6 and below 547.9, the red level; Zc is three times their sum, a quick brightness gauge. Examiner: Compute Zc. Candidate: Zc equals 41.8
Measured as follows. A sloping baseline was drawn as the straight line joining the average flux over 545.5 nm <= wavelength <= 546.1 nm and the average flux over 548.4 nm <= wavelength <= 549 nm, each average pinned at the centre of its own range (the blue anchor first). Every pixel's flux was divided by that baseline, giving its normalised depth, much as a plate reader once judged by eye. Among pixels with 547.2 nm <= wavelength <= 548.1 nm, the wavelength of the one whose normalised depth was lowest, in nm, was 547.70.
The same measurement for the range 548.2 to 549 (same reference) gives 548.30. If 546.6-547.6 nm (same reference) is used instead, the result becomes 547.55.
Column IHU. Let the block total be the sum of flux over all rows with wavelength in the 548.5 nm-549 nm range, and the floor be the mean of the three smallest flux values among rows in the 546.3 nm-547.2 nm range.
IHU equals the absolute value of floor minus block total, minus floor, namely 7.4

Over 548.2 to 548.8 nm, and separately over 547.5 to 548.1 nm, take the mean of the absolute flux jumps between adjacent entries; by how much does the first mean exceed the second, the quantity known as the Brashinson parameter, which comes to 0.013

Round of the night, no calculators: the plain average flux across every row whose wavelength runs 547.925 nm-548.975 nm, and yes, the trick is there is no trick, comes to 7.09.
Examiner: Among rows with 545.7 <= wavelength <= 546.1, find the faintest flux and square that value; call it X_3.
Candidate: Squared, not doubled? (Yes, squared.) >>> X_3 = 48.5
